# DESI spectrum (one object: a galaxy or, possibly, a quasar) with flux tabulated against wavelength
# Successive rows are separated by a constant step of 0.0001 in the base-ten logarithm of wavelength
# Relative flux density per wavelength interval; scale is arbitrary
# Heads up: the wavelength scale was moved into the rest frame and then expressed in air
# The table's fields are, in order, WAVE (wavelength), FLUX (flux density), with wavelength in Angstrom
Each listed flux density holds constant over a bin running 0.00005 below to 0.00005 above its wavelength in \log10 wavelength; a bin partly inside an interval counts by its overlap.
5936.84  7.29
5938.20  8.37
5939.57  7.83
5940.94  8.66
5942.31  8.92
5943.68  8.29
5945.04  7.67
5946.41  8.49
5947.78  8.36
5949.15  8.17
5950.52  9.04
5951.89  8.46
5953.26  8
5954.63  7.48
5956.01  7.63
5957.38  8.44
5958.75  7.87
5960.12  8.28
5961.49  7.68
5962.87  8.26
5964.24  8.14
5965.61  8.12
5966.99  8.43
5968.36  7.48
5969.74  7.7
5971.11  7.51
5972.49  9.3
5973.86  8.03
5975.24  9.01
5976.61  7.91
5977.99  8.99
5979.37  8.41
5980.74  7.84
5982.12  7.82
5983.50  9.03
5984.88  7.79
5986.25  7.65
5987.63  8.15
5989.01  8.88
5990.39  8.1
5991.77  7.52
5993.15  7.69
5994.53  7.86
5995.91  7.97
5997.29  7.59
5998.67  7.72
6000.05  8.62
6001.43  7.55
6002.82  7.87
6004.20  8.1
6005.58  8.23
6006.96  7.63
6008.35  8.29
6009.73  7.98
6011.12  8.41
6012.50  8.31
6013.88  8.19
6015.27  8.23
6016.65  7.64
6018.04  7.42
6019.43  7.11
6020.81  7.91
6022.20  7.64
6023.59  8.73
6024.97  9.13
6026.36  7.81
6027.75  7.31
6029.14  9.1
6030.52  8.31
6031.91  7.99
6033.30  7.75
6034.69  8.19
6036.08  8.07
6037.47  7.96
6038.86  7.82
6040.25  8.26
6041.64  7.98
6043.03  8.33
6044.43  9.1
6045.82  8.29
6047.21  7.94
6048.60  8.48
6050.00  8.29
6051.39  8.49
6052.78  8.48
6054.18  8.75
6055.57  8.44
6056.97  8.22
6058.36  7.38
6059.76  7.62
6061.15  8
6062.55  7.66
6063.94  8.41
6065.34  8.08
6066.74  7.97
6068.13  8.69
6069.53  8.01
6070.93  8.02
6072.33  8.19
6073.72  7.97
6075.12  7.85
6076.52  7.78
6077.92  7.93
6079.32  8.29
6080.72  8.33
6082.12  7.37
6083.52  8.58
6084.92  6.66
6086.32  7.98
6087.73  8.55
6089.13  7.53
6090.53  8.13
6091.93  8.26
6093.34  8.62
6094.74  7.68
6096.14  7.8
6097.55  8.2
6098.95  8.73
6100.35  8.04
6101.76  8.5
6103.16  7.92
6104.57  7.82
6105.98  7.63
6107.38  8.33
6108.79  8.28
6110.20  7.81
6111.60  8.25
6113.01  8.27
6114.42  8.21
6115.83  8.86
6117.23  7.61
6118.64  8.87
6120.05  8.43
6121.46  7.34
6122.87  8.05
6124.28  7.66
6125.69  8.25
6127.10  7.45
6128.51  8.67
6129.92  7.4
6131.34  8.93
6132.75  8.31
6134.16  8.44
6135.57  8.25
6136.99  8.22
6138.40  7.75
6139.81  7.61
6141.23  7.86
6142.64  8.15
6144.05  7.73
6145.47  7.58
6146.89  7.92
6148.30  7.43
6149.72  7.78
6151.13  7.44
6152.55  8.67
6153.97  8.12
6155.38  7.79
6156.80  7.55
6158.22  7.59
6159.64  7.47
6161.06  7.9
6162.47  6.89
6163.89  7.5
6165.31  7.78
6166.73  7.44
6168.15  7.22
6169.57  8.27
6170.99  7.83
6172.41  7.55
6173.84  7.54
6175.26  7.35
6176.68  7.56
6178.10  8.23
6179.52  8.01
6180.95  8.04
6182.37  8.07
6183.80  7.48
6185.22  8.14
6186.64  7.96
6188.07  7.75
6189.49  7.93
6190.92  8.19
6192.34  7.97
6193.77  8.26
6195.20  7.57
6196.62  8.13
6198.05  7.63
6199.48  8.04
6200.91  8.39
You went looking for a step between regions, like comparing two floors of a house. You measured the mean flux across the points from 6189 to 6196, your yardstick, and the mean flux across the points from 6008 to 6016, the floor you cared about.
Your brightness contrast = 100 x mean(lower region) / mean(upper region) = 103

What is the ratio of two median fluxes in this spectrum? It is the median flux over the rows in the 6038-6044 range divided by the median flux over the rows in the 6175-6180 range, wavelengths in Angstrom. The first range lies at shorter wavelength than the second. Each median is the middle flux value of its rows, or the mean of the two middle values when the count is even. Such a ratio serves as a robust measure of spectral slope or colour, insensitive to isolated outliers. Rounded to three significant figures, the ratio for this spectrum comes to 1.04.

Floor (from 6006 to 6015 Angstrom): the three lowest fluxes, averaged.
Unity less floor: -6.93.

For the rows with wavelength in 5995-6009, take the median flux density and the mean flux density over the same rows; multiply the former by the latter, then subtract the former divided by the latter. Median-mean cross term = 62.0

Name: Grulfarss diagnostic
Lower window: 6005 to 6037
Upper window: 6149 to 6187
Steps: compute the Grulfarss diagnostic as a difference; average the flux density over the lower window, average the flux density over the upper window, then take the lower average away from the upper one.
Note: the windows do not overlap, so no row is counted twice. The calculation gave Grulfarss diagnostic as -0.31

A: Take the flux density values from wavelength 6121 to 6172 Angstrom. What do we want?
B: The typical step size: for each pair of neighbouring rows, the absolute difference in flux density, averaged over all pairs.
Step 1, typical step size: 0.50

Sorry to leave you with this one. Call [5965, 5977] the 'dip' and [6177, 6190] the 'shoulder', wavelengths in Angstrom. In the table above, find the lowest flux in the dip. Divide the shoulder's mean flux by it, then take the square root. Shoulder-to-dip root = 1.031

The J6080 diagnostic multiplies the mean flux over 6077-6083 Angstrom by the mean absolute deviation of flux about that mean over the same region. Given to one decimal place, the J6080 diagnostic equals 2.6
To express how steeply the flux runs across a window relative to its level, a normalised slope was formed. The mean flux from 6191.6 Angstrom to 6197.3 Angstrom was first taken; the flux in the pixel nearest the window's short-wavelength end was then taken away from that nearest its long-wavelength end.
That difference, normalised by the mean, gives 0.02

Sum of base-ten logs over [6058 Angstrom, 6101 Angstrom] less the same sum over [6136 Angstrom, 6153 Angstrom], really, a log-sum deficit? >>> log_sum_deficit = 17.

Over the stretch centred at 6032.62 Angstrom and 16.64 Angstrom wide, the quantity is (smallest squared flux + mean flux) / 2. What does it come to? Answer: 31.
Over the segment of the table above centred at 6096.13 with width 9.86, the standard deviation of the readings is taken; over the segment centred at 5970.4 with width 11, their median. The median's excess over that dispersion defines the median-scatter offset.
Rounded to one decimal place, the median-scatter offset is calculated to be 7.7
